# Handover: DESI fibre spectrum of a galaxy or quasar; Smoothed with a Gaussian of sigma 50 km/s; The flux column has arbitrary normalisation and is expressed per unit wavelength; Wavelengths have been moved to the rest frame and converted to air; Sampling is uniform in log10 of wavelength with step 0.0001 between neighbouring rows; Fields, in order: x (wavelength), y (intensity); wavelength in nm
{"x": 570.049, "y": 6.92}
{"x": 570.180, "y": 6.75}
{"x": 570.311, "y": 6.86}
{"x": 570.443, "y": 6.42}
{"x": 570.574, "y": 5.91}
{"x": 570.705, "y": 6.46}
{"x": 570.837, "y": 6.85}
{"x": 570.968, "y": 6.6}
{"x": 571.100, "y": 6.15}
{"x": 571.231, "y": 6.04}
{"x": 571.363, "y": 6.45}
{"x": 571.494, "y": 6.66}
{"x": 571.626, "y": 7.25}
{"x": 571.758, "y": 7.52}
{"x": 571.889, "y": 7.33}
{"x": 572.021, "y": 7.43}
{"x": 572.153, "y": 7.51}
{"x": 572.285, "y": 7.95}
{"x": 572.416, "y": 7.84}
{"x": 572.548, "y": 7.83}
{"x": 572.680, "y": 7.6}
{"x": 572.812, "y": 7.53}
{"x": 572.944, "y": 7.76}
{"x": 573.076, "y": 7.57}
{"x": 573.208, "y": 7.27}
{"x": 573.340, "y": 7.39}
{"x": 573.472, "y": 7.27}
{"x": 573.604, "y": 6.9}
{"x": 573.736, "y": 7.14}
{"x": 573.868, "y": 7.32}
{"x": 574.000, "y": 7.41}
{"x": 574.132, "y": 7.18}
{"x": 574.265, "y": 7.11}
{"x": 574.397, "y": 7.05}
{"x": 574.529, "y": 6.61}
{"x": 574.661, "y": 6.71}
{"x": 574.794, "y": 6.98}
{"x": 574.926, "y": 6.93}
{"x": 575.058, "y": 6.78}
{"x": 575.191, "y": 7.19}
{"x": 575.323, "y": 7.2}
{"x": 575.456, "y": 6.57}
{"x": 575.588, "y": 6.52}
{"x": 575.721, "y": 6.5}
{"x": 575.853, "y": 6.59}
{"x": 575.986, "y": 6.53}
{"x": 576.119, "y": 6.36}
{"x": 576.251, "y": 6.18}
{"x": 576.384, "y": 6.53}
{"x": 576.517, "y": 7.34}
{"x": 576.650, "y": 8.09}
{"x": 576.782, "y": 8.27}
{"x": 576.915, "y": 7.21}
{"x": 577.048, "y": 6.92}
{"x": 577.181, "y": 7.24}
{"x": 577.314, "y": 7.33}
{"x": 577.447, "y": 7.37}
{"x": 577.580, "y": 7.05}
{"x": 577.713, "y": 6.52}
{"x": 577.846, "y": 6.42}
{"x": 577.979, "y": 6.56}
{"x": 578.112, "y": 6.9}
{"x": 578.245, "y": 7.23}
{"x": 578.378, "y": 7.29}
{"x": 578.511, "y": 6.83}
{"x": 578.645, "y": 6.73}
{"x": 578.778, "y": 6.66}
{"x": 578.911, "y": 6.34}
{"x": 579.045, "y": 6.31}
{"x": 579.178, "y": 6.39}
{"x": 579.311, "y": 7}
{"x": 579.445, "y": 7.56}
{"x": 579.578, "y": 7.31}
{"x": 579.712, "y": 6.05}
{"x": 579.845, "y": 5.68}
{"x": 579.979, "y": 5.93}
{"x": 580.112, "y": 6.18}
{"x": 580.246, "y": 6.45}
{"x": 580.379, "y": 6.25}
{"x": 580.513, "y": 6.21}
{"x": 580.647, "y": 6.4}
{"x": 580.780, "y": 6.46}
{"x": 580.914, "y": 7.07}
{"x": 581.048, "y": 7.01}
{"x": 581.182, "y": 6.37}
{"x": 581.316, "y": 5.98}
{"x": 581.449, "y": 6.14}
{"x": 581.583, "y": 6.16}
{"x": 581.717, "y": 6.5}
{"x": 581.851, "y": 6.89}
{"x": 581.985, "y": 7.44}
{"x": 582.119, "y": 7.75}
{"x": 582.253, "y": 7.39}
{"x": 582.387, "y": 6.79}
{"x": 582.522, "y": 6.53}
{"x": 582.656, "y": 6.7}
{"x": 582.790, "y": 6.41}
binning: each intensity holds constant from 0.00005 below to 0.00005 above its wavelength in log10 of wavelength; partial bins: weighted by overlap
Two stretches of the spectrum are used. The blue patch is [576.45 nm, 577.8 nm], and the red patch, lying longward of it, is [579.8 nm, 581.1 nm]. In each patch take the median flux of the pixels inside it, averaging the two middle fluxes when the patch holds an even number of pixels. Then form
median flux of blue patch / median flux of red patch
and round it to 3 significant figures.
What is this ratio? 1.15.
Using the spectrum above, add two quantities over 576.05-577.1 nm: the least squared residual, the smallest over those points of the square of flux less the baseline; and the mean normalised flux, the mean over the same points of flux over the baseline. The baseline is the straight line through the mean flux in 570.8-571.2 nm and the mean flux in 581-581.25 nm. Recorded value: 1.08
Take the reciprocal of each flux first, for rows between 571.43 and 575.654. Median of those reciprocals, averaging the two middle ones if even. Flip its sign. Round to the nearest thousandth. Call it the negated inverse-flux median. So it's -0.138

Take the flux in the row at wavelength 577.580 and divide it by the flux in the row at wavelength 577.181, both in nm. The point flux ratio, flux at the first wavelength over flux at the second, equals 0.97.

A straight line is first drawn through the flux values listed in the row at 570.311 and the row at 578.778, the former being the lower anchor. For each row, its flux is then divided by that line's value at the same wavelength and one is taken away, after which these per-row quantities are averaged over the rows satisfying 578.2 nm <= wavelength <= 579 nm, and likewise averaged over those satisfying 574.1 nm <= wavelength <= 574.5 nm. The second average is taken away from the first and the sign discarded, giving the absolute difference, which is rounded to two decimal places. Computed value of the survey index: 0.02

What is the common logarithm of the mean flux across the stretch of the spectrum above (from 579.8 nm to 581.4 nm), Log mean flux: 0.802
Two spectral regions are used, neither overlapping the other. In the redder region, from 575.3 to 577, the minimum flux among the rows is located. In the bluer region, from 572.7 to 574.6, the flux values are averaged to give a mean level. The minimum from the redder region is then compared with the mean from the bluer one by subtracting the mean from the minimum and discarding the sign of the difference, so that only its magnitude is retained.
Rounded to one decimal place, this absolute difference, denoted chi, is 1.1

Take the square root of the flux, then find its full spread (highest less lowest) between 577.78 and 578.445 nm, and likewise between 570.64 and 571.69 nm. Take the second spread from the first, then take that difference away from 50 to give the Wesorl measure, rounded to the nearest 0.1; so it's 50.1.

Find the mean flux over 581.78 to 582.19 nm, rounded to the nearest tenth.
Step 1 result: 7.4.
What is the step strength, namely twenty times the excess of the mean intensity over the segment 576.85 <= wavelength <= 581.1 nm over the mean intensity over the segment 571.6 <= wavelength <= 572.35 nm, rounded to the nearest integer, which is -16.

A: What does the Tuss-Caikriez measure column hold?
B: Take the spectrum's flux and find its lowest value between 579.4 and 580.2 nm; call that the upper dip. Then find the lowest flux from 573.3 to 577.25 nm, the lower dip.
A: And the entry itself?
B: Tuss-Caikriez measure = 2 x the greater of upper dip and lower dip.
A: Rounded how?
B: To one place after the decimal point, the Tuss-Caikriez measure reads 12.4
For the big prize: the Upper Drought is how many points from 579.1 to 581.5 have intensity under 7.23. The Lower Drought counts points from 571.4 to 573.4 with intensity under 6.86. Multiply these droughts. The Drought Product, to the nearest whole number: 16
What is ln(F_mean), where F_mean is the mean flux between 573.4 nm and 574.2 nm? 1.97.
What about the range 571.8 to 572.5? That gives 2.03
